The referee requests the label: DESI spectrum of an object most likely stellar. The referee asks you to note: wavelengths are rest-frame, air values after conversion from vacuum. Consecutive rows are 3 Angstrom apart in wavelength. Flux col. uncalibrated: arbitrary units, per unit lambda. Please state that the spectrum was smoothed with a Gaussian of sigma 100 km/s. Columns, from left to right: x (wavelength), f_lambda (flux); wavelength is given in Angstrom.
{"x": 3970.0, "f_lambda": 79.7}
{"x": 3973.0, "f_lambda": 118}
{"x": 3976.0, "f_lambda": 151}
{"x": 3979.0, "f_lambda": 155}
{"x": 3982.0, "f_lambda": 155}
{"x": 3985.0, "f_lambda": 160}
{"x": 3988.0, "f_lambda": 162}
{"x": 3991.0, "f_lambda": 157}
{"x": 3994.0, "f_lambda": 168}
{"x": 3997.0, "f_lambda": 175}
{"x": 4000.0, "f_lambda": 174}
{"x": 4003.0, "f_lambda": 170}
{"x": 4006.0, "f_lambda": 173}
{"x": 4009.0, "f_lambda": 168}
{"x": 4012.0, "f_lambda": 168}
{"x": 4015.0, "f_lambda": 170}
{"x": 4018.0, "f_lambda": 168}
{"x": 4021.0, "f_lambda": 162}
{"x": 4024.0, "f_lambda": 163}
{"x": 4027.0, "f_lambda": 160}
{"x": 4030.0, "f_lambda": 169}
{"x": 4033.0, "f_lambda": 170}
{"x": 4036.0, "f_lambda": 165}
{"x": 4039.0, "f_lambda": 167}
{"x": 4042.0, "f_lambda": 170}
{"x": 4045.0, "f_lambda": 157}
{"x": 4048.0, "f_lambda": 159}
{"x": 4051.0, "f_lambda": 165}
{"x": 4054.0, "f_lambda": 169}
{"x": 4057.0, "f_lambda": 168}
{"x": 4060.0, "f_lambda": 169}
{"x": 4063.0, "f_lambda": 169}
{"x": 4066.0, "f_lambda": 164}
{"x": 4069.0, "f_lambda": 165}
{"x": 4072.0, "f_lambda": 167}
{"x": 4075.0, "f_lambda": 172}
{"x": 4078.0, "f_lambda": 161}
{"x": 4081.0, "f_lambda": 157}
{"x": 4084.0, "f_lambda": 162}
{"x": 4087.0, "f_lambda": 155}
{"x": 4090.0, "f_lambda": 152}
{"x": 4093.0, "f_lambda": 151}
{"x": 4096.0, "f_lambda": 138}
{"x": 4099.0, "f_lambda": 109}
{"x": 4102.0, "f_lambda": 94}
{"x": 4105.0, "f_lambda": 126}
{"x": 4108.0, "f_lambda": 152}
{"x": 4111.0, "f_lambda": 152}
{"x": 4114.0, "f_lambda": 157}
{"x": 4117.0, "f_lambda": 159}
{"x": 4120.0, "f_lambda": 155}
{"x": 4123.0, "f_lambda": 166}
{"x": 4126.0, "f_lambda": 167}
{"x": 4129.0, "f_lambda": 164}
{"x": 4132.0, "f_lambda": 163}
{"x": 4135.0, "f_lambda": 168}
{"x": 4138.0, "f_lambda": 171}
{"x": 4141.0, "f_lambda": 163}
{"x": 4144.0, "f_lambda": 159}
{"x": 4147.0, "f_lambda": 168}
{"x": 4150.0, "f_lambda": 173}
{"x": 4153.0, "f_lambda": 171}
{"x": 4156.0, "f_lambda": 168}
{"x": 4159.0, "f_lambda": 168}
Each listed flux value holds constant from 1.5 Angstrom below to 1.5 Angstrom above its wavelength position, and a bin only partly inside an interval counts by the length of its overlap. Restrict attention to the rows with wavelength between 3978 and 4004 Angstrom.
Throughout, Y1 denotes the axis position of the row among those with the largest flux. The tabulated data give 3997.0 Angstrom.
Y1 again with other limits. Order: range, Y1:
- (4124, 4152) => 4150.0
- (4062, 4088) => 4075.0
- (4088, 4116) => 4114.0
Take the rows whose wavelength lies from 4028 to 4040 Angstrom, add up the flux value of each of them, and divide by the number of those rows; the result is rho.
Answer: 168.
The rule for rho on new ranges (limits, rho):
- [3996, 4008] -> 173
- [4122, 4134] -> 165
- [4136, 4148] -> 165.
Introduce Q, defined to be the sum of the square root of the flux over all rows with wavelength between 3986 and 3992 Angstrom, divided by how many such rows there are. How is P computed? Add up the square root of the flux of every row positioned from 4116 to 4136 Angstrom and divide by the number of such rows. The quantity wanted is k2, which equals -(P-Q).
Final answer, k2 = -0.14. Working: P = 12.8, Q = 12.63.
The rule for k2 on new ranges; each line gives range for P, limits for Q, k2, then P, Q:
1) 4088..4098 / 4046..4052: 0.61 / 12.1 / 12.73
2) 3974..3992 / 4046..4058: 0.34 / 12.5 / 12.85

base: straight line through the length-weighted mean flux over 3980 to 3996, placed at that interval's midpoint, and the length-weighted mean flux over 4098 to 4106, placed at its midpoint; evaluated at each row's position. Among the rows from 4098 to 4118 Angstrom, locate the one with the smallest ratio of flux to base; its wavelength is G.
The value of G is 4102.0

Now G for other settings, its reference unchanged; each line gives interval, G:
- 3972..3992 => 3973.0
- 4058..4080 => 4066.0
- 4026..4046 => 4027.0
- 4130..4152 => 4132.0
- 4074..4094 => 4081.0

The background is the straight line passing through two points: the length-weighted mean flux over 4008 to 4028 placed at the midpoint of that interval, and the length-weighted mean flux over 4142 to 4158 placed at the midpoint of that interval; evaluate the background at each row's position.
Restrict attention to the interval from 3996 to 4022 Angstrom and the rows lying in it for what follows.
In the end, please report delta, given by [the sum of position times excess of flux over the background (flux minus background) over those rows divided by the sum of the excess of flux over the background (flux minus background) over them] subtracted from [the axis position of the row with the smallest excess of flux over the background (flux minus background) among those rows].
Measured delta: 18.1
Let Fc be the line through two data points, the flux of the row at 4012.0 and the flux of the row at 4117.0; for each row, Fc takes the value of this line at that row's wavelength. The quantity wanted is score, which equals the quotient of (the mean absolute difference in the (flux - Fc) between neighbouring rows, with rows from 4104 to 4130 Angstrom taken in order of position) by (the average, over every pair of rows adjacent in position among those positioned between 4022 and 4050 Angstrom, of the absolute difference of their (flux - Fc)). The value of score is 1.4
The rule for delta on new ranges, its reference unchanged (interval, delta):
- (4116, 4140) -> 0.3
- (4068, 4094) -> 4.9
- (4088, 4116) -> 0.7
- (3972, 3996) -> -4.2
